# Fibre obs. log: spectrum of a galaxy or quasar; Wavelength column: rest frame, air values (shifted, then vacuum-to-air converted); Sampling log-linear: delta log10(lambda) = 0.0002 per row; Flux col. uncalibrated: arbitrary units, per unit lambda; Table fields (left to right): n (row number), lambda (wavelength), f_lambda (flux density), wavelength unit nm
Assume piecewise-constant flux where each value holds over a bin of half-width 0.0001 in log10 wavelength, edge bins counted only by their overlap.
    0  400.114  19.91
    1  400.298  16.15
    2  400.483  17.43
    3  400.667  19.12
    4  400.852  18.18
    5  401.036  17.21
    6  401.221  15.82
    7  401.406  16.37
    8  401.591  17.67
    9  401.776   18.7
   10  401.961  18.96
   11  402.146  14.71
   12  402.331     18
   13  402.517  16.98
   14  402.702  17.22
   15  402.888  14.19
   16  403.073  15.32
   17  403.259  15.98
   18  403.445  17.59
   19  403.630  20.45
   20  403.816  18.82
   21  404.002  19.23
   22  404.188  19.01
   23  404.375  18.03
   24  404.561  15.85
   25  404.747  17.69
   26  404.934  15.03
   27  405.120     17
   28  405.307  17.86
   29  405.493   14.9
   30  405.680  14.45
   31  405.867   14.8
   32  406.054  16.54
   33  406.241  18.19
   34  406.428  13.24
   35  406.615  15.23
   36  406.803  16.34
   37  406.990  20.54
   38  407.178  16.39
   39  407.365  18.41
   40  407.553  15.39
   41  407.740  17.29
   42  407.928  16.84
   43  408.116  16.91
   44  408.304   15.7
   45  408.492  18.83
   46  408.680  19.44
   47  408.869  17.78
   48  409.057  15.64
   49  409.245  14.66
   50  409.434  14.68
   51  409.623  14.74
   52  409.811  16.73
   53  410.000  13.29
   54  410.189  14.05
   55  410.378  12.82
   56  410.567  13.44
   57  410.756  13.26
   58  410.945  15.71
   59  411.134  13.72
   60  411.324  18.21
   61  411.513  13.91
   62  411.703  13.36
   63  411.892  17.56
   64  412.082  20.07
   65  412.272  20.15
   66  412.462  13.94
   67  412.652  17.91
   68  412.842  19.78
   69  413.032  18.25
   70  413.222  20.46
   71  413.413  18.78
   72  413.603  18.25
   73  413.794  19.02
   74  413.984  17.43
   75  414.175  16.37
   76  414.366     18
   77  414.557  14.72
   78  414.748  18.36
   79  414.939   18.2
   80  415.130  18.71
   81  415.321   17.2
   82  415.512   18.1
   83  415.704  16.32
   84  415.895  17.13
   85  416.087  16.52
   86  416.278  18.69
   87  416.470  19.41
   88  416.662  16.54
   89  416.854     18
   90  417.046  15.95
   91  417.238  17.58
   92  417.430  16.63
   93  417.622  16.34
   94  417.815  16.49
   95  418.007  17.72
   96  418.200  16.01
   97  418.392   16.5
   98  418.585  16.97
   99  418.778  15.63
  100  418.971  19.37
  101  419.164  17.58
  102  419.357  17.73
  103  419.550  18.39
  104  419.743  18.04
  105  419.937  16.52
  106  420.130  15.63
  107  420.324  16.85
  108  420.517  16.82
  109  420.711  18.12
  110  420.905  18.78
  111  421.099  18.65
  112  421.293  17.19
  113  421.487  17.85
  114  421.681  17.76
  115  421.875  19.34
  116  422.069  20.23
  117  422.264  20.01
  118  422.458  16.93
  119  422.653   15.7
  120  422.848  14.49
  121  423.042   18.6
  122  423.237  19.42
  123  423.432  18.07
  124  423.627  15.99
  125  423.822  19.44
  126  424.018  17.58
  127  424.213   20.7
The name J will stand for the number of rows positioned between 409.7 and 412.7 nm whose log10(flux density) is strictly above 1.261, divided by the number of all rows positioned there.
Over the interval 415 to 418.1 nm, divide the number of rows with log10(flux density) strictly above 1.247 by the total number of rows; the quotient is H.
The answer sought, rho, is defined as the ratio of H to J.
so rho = 3.0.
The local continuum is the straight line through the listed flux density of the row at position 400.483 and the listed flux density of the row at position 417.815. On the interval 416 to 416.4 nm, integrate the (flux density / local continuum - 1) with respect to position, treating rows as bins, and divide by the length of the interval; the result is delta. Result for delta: 0.07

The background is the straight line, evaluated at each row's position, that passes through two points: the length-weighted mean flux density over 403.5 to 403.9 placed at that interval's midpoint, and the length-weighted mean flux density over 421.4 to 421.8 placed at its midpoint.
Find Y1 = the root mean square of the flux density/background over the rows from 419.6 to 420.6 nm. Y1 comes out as 0.931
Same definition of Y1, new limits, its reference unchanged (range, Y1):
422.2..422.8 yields 0.989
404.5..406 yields 0.826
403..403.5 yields 0.836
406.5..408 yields 0.893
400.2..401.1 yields 0.893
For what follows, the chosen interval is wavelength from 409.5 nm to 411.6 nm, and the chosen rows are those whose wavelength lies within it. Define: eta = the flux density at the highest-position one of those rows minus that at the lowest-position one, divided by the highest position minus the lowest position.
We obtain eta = -0.4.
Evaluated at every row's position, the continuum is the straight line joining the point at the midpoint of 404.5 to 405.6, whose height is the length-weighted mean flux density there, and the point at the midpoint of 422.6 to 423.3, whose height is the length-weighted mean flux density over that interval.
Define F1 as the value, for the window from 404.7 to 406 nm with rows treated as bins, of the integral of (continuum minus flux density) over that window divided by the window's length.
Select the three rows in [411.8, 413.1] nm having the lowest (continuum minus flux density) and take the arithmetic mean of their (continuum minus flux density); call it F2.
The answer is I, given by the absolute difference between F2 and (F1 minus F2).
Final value 7.2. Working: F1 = 0.5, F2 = -3.3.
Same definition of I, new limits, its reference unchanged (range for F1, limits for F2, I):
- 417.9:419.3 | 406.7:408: 4.3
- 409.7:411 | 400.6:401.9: 7.3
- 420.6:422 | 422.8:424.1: 2.9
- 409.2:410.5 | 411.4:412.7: 7.6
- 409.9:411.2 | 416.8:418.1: 4.7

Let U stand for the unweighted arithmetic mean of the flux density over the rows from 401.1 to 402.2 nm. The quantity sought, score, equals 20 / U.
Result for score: 1.174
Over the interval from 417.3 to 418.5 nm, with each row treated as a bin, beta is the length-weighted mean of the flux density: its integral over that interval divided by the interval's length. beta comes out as 16.6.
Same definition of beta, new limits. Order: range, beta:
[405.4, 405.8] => 14.7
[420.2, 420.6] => 16.8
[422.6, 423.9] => 17.4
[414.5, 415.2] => 17.6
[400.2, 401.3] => 17.4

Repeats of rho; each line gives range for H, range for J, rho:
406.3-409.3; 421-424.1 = 0.7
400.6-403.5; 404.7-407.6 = 3.0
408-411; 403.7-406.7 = 1.0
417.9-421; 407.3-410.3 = 2.3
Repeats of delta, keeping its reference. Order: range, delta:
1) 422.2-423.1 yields 0.05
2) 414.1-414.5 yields 0.02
